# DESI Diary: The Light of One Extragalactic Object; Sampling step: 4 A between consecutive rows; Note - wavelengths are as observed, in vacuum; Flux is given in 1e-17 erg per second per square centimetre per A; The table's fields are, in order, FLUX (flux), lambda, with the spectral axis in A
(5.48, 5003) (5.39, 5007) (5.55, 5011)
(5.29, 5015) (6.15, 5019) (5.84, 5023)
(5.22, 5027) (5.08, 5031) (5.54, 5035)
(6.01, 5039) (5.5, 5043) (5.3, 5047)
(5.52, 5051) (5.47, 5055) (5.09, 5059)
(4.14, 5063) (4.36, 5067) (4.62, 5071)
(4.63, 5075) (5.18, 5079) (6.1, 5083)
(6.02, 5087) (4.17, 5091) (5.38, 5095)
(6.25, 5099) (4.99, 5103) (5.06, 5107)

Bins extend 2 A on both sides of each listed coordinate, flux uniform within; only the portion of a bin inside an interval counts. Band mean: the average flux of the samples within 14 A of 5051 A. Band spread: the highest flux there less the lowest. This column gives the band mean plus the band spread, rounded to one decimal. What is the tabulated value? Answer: 7.2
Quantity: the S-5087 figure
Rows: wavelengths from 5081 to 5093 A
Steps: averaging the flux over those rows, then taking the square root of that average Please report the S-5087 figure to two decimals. 2.33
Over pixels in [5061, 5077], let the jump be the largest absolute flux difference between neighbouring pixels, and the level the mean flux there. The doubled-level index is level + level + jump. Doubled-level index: 9.1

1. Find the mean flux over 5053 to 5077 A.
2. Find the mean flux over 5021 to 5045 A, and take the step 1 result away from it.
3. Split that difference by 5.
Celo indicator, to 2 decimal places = 0.16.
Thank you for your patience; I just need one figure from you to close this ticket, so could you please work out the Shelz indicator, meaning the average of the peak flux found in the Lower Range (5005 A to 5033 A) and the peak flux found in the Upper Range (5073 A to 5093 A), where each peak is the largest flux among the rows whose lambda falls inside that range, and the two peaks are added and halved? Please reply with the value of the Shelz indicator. 6.1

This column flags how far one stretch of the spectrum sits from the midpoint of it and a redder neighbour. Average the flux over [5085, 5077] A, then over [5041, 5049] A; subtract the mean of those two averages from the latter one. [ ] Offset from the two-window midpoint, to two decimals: -0.12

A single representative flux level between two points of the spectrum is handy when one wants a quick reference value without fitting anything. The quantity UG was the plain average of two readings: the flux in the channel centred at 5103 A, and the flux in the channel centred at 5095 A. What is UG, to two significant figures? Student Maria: 5.2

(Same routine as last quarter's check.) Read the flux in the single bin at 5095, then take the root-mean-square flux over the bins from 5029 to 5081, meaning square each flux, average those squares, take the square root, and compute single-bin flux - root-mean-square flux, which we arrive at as 0.24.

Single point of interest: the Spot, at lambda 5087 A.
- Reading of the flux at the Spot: 6.02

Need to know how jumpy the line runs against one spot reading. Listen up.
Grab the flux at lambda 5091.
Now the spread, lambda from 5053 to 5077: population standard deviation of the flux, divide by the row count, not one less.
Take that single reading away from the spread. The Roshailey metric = -3.73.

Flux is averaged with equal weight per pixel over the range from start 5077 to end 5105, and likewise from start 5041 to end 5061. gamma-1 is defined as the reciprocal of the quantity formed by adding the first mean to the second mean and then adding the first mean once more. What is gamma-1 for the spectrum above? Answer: 0.062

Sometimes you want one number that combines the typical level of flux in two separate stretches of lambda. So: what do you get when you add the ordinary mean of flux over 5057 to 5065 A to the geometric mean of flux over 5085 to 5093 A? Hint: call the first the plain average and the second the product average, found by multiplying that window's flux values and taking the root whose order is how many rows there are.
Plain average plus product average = 9.6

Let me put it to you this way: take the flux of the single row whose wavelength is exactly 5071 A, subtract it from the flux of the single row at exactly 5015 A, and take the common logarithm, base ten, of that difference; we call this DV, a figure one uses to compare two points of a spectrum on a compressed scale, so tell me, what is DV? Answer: -0.17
